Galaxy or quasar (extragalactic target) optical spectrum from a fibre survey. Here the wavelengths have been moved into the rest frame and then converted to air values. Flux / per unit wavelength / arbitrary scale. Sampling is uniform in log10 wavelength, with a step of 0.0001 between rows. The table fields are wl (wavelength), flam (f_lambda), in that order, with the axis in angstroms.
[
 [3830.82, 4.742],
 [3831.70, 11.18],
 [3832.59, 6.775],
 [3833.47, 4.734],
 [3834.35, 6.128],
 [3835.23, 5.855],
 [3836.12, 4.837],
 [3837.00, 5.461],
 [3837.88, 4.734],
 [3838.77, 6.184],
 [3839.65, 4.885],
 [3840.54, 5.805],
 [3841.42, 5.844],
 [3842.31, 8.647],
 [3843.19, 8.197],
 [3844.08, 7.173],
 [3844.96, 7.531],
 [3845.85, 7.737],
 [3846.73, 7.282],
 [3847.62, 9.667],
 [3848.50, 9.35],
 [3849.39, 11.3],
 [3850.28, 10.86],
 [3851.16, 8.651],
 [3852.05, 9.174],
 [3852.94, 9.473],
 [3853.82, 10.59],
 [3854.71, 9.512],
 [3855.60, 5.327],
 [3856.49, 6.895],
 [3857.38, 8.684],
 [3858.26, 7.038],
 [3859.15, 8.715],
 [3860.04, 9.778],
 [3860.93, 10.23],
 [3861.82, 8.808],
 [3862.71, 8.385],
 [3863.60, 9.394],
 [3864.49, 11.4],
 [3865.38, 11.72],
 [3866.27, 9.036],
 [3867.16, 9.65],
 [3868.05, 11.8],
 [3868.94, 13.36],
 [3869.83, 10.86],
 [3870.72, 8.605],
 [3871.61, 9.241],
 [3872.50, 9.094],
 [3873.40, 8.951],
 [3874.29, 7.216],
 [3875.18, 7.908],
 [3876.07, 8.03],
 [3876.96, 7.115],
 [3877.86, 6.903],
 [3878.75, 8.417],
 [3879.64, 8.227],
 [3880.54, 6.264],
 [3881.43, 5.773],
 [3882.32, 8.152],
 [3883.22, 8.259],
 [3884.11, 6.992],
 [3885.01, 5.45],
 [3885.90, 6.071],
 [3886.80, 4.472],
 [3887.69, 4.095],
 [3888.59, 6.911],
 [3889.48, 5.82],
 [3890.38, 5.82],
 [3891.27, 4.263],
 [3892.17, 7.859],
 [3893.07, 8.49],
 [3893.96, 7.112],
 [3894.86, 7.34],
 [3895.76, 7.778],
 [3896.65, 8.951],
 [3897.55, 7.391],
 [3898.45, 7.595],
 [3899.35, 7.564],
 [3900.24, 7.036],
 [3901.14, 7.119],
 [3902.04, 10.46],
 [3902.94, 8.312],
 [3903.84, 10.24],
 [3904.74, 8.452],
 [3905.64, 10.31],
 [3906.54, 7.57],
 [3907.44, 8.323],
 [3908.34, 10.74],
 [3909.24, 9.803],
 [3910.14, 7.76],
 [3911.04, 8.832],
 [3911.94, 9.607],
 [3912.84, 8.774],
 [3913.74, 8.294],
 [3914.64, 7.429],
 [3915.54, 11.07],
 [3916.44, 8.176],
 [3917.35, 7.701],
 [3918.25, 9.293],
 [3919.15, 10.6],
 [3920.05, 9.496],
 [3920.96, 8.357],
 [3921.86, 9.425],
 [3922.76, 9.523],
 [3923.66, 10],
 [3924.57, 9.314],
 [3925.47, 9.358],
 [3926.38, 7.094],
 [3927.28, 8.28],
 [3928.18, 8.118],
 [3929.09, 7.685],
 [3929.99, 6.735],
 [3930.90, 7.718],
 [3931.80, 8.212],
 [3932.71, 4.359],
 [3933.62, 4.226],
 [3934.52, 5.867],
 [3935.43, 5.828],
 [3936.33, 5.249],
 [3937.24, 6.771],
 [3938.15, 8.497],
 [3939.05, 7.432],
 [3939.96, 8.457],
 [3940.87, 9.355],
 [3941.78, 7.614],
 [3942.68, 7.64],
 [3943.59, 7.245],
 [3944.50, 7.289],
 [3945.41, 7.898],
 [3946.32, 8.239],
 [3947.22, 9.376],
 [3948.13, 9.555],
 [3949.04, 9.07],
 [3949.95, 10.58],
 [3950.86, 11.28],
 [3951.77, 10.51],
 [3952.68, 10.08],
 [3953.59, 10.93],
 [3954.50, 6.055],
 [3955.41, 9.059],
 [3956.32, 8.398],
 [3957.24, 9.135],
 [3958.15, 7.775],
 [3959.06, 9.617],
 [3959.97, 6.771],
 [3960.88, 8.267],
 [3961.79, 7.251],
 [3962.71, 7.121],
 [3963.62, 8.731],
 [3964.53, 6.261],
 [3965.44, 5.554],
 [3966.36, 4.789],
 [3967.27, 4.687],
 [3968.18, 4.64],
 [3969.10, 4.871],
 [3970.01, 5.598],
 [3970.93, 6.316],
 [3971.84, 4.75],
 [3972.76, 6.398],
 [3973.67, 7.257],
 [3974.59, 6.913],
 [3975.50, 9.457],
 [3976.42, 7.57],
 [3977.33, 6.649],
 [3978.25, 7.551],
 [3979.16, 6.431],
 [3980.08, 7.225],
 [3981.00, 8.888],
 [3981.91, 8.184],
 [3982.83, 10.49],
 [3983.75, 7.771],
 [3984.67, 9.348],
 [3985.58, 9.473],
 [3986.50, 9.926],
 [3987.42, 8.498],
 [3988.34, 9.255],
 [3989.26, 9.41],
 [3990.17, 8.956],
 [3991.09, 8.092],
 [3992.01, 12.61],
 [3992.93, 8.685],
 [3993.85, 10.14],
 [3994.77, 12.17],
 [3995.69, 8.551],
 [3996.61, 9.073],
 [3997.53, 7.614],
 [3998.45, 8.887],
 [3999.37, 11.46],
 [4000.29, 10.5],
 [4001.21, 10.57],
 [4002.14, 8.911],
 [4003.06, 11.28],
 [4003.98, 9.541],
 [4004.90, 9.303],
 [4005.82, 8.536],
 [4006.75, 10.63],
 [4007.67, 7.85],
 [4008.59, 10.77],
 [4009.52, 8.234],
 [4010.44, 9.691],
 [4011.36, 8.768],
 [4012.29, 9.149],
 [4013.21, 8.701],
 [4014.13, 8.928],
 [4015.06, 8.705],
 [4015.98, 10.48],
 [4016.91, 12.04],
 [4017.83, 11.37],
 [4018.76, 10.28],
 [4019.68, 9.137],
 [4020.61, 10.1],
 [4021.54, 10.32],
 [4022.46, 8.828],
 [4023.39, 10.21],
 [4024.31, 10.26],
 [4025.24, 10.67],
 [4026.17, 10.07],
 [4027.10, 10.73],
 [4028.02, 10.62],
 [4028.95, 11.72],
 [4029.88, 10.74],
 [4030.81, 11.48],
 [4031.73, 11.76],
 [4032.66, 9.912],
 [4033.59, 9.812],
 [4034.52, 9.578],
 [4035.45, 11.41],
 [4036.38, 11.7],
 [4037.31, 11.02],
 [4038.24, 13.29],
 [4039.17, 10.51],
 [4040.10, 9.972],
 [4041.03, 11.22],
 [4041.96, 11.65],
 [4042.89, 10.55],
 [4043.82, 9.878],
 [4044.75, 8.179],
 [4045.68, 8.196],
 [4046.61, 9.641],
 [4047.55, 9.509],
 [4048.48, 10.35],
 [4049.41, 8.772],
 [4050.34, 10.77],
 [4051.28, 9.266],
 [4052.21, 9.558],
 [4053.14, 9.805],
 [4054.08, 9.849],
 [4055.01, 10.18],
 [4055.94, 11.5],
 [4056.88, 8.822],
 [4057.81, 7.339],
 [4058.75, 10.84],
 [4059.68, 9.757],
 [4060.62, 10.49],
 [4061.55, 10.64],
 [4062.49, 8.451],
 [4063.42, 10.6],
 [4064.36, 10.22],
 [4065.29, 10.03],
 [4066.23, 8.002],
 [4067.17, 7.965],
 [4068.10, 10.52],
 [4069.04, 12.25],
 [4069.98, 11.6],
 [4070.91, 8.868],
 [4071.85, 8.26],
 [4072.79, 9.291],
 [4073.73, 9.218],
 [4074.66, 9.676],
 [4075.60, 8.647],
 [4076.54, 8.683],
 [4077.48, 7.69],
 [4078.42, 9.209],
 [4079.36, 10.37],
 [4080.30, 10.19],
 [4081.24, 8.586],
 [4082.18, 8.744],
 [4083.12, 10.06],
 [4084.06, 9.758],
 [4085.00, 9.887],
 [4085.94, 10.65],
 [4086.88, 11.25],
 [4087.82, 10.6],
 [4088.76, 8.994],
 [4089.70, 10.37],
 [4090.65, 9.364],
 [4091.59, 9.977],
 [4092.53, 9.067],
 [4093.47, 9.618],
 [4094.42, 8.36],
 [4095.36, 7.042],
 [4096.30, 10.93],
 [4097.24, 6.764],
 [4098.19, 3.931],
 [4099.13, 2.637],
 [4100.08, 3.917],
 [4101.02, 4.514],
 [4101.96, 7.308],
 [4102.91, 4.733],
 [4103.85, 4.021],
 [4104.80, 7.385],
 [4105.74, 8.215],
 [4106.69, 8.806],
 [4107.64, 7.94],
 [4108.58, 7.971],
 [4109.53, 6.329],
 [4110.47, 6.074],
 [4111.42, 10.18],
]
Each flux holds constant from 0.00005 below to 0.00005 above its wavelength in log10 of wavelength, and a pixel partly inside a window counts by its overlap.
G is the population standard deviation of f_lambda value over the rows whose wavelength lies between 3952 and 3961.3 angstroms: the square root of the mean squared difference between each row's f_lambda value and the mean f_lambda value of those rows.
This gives 1.4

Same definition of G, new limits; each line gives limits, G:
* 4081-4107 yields 2.4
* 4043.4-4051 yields 0.9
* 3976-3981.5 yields 0.8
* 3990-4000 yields 1.6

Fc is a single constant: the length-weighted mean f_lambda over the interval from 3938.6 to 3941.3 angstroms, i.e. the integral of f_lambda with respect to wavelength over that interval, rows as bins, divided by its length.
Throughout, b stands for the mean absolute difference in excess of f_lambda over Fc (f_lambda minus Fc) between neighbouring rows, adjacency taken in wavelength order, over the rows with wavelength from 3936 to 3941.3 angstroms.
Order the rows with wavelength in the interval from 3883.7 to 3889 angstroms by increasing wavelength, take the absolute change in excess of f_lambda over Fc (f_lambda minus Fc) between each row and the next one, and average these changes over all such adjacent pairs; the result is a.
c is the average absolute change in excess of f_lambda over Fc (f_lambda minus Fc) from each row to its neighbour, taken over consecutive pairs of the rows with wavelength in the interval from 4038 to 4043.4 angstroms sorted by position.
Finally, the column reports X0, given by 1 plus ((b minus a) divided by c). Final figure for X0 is 0.9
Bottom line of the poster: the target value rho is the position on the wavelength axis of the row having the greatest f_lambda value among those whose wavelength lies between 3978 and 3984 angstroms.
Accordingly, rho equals 3982.83 angstroms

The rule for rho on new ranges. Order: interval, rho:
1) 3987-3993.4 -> 3992.01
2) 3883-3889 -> 3883.22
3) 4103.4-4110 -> 4106.69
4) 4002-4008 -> 4003.06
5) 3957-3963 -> 3959.06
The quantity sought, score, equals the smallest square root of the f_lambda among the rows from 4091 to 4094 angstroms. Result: 3.01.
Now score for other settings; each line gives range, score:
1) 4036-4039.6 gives 3.24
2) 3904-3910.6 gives 2.75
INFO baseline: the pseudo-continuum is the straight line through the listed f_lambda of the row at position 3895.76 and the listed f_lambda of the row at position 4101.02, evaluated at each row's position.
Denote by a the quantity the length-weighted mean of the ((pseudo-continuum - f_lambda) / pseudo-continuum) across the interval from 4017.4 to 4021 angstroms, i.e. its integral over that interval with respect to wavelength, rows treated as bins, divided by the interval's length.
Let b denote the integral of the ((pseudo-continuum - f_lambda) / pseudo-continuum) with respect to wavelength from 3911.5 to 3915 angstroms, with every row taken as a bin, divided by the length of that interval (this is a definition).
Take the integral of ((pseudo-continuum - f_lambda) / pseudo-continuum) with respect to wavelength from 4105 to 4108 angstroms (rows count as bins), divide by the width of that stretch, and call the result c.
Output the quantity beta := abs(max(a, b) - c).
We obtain 0.72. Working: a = -0.8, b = -0.1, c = -0.86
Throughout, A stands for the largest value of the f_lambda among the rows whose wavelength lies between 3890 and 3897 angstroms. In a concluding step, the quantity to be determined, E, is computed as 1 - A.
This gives -8.0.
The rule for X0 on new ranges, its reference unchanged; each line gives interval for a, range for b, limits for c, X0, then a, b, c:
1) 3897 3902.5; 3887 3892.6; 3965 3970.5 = 3.6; 0.8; 1.8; 0.37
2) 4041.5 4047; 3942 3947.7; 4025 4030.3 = 0.3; 1.0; 0.5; 0.69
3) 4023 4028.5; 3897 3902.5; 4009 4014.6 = 1.7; 0.4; 0.8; 0.69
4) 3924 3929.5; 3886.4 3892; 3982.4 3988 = 1.3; 0.8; 1.2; 1.26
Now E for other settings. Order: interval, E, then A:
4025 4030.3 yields -10.7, 11.72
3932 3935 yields -4.9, 5.867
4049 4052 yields -9.8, 10.77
